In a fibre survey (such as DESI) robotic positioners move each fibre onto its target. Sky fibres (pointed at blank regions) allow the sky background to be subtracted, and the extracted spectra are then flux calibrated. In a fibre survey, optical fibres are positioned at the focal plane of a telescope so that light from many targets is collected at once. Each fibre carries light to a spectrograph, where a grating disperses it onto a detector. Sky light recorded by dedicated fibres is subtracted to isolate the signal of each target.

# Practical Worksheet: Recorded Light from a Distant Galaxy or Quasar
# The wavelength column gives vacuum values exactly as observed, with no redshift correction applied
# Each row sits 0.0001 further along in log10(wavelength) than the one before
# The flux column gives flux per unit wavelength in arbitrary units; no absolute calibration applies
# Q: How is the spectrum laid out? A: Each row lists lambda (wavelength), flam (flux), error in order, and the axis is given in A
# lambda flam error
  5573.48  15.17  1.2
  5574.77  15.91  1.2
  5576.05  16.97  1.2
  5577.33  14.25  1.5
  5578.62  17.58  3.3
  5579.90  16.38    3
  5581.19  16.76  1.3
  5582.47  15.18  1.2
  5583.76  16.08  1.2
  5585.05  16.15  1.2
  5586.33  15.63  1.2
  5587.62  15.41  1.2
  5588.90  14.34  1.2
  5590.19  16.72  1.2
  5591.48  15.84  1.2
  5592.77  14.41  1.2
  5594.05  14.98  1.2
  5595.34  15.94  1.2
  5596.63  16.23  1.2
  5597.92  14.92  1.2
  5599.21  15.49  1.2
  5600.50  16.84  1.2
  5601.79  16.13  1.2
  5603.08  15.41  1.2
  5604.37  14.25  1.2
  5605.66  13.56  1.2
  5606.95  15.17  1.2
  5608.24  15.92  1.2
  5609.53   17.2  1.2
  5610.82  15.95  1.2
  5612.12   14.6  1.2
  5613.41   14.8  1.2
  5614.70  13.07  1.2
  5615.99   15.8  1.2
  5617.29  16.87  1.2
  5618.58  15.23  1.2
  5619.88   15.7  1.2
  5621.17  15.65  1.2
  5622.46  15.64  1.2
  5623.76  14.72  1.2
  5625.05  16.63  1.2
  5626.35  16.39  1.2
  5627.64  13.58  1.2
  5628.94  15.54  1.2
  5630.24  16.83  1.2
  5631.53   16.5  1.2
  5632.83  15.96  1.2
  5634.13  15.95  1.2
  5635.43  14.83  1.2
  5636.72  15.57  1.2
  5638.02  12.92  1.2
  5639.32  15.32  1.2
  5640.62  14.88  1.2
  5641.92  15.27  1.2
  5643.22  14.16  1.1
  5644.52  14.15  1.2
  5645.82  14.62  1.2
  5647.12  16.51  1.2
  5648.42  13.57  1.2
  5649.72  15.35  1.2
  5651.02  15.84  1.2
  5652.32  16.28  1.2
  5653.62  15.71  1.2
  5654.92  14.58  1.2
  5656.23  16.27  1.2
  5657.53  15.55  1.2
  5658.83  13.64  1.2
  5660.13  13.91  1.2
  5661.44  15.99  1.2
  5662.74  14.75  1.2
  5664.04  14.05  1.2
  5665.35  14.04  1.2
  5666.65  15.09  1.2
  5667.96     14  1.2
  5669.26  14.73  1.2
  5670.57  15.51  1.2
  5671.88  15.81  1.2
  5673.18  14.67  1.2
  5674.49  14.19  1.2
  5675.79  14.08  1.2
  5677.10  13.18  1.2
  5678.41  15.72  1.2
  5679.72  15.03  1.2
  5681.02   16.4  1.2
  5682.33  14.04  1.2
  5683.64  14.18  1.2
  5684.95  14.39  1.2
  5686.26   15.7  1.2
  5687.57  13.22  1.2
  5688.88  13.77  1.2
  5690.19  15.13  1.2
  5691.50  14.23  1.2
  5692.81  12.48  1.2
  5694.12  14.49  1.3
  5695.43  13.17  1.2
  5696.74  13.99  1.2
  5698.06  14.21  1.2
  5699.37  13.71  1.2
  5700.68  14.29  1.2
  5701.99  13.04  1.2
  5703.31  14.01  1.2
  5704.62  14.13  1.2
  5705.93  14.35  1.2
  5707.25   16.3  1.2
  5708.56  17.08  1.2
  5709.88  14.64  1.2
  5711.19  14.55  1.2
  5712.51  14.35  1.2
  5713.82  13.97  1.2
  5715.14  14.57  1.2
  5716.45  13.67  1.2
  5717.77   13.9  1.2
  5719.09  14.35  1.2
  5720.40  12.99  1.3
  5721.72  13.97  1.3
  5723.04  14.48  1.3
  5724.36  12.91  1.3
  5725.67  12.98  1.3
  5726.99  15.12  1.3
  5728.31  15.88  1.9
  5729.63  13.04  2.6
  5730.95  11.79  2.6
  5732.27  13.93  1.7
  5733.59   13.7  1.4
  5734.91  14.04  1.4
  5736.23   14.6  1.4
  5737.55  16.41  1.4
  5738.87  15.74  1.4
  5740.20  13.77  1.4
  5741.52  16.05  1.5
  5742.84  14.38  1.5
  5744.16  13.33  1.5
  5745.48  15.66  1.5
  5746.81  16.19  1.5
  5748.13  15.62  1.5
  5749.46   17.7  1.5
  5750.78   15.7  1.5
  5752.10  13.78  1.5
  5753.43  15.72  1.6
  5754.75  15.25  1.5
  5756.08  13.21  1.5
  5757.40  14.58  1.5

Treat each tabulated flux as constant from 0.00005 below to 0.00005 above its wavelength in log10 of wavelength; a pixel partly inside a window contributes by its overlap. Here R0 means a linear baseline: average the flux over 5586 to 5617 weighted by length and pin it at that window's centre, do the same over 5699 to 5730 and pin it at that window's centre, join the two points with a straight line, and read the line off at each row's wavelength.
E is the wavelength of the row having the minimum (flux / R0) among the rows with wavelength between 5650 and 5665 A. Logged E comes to 5658.83 A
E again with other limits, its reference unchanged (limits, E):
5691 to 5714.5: 5692.81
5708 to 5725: 5724.36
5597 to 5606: 5605.66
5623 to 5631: 5627.64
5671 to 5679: 5677.10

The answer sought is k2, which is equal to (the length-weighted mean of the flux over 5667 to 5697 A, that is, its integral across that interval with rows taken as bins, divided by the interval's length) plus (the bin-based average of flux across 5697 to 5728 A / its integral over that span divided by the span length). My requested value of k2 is 28.7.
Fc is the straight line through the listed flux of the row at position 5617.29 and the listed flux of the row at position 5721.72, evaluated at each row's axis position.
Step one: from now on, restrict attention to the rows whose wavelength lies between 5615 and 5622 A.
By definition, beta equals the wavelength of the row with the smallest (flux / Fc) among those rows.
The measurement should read 5618.58 A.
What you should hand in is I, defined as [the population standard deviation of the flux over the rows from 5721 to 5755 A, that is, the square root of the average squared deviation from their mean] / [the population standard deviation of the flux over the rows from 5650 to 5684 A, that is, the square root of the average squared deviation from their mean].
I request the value 1.47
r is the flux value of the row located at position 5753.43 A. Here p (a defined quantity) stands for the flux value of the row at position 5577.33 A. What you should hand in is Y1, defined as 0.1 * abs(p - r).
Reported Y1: 0.15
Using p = 14.25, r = 15.72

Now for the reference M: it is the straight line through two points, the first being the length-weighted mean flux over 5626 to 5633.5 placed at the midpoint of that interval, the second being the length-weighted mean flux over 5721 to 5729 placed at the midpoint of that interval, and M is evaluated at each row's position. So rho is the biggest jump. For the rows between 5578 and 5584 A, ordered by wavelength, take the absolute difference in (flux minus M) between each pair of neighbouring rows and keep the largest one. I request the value 1.6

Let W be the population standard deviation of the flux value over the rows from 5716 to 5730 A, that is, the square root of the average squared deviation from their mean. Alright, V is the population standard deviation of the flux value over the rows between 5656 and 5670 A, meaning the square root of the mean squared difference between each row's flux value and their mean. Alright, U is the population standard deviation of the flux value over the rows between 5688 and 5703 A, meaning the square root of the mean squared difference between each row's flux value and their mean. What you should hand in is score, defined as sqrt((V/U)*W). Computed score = 1.06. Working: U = 0.71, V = 0.86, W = 0.92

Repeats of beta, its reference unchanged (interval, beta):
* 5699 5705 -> 5701.99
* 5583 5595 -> 5588.90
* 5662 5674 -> 5664.04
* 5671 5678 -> 5677.10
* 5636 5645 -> 5638.02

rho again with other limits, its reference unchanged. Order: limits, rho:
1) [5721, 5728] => 2.2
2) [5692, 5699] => 2.0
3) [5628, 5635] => 1.3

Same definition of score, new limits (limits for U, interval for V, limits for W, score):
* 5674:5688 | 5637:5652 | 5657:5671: 0.87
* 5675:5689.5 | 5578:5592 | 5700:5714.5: 0.94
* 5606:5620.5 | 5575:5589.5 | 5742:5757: 1.10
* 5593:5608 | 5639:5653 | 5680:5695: 1.01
